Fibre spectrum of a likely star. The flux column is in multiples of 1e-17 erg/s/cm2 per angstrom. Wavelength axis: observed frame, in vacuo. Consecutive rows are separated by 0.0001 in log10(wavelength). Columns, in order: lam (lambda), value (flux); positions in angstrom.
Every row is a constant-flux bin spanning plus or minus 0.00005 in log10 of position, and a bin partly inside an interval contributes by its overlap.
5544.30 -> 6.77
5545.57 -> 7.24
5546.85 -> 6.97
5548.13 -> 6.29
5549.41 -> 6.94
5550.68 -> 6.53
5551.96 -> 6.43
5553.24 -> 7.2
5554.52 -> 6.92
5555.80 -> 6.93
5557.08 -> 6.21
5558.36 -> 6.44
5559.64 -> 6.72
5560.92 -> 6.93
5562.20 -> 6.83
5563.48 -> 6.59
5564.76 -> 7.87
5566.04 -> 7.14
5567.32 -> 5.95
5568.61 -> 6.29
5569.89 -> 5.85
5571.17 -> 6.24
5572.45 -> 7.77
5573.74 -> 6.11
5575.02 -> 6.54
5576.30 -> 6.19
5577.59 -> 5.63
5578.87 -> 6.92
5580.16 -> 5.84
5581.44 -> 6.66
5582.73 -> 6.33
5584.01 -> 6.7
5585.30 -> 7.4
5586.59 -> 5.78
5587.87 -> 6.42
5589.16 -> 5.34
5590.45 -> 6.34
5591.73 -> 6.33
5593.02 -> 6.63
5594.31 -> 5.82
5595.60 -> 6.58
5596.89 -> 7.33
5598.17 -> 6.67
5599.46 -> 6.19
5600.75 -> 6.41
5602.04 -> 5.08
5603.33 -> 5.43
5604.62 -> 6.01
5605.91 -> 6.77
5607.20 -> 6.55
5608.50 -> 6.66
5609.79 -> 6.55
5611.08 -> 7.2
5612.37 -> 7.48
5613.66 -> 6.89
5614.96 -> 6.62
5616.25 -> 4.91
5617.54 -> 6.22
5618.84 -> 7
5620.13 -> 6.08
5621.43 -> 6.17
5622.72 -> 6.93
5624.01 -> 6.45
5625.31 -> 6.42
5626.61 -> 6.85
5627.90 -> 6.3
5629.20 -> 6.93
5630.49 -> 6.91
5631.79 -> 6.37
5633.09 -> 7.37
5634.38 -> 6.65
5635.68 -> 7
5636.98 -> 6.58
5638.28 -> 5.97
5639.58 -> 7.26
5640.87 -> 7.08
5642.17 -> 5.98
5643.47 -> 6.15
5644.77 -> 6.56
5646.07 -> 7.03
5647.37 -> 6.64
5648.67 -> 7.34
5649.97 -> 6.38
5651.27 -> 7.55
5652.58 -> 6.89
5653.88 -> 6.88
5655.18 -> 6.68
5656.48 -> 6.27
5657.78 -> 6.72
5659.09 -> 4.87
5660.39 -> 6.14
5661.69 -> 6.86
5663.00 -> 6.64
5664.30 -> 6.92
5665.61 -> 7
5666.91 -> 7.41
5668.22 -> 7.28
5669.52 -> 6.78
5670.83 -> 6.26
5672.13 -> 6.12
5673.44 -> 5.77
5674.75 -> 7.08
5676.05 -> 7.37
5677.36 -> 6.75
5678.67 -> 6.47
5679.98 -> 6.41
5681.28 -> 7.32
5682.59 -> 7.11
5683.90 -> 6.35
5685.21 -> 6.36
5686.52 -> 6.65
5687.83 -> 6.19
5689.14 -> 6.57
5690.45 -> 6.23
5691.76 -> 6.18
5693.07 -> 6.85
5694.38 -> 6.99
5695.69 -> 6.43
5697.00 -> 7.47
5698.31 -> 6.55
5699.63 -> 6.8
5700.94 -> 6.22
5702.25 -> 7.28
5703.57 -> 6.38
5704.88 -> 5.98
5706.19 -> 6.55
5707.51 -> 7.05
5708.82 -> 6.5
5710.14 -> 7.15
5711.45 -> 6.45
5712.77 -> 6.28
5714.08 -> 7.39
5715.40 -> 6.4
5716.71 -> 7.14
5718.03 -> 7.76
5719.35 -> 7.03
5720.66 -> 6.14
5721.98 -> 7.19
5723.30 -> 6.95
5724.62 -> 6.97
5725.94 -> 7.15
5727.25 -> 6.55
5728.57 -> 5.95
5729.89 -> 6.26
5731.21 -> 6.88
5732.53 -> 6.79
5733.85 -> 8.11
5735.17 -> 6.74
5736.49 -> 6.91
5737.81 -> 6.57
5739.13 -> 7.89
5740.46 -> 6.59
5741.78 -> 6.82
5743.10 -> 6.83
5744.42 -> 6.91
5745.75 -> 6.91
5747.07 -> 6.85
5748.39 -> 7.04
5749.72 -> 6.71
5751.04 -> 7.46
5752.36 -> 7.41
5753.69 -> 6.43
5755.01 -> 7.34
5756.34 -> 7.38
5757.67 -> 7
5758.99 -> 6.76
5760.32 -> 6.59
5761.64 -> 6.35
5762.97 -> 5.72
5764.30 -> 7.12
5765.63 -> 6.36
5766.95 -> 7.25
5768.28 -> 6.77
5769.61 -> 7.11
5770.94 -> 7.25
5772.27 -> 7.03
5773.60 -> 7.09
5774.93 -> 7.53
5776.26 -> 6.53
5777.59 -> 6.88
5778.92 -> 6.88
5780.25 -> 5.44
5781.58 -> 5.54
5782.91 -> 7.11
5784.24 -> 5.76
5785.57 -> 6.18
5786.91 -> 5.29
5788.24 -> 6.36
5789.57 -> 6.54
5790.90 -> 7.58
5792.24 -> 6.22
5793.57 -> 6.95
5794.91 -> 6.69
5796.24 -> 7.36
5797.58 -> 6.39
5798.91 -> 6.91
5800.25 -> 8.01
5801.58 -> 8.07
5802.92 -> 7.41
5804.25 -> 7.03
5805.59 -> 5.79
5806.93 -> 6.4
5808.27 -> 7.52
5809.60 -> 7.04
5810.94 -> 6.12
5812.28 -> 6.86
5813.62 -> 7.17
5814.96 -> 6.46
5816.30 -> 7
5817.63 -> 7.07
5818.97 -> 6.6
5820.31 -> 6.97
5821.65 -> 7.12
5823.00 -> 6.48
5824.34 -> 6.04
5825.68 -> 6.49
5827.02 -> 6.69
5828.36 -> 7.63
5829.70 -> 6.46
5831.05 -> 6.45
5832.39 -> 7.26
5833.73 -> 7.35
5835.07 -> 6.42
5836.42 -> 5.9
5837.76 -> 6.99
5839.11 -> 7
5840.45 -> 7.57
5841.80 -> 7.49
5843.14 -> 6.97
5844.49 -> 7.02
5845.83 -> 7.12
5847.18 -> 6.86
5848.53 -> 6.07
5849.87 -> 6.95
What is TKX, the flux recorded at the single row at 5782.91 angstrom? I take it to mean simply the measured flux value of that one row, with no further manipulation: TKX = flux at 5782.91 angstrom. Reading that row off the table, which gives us 7.11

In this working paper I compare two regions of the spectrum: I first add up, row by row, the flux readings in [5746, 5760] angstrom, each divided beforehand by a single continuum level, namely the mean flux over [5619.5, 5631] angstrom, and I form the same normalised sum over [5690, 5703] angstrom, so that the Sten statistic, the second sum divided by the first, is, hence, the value 0.95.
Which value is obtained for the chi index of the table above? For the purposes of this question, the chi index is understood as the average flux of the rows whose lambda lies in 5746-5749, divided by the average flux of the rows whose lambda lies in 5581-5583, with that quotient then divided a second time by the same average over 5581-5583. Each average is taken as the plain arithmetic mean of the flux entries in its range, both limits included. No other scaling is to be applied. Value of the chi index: 0.165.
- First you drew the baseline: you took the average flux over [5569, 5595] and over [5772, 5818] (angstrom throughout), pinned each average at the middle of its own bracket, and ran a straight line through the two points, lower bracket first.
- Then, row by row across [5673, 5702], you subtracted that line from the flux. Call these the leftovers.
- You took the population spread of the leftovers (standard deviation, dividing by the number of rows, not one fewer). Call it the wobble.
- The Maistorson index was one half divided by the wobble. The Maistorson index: 1.15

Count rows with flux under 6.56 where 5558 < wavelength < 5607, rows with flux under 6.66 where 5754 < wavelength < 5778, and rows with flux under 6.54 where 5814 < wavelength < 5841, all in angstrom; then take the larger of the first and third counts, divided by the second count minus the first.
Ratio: -1.3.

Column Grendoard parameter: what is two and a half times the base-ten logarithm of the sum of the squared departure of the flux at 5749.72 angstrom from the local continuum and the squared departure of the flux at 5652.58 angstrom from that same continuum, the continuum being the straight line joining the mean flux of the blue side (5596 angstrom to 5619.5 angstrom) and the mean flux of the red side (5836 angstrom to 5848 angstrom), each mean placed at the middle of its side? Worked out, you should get -2.3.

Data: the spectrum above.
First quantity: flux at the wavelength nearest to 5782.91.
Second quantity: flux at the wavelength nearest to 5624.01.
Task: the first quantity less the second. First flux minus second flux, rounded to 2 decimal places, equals 0.66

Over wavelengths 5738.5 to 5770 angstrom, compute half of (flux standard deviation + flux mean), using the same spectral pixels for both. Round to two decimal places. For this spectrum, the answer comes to 3.67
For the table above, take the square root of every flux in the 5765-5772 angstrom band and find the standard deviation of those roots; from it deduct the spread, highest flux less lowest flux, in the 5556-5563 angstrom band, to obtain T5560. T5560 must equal -0.65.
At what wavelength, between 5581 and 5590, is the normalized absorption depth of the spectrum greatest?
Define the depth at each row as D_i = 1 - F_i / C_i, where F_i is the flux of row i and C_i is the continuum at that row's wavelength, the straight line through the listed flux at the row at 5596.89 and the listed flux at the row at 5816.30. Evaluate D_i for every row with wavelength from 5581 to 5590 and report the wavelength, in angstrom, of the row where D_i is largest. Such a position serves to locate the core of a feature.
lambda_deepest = 5589.16 angstrom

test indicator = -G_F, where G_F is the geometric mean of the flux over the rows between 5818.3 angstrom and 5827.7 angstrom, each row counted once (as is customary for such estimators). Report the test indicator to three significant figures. -6.62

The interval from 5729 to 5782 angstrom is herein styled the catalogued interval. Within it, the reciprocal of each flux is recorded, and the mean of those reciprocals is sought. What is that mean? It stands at 0.147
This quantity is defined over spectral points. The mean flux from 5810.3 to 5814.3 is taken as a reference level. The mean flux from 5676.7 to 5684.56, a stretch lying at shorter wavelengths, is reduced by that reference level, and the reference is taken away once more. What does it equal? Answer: -6.7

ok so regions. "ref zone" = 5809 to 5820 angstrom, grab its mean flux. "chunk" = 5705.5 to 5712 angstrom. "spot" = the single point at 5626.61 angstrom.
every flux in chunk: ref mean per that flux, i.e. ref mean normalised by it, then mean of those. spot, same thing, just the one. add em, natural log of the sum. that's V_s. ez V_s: 0.69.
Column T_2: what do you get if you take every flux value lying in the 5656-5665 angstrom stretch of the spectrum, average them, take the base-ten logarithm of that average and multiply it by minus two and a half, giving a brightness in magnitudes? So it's -2.01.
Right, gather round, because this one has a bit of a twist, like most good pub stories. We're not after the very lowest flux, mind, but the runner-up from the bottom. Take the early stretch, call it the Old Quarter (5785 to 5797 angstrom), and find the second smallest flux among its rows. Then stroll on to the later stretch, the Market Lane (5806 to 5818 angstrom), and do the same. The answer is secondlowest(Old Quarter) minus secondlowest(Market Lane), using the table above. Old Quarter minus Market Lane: -0.22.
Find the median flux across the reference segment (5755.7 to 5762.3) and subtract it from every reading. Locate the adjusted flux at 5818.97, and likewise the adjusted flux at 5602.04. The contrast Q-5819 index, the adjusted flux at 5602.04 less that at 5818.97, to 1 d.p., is -1.5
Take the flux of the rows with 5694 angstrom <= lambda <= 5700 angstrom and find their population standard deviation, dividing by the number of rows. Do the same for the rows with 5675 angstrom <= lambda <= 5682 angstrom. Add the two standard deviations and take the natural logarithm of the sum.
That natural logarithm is -0.25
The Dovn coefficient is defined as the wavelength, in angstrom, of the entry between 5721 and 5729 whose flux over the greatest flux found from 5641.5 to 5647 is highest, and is 5721.98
